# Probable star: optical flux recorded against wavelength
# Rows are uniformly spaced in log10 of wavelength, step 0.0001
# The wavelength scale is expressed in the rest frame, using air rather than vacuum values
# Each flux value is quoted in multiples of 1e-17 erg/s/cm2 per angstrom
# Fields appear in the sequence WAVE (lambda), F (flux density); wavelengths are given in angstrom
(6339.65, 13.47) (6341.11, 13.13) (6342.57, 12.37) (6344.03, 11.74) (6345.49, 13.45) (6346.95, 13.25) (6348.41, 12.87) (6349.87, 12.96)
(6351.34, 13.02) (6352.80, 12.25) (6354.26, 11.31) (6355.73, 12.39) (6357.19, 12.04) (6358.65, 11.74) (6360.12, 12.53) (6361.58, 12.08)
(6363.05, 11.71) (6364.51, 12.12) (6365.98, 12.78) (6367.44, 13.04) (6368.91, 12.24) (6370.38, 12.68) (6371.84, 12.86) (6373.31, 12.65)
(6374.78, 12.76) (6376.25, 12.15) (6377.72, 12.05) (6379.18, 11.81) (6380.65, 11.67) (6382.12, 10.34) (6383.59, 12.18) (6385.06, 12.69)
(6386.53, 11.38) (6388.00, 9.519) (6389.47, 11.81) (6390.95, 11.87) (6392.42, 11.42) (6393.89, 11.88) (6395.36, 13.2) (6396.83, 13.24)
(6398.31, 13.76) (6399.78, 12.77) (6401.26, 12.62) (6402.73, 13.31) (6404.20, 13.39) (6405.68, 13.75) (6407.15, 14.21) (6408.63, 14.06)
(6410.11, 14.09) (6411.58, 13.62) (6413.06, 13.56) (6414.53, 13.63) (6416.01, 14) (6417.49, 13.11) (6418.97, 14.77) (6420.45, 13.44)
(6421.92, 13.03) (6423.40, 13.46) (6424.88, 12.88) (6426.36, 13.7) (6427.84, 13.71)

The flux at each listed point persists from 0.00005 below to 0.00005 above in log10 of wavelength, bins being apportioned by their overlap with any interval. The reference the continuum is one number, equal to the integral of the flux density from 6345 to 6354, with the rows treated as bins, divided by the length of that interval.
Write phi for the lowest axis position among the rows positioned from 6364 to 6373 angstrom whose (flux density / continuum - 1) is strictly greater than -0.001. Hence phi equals 6367.44 angstrom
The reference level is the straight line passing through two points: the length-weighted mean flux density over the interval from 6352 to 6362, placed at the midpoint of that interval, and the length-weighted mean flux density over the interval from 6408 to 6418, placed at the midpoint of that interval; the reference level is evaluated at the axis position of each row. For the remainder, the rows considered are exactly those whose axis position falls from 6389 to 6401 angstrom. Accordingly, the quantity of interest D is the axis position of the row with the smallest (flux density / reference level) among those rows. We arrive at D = 6392.42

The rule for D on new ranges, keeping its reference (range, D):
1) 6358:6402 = 6388.00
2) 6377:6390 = 6388.00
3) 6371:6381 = 6380.65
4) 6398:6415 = 6401.26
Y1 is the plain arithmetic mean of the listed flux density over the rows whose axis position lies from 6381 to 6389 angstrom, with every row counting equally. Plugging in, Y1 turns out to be 11.2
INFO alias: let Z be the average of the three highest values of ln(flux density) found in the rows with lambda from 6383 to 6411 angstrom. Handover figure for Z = 2.65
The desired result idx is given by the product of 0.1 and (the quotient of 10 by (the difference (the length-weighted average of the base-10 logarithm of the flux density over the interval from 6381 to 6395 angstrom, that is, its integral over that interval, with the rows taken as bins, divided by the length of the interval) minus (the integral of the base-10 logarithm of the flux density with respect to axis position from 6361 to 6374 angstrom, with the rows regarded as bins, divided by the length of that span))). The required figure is -28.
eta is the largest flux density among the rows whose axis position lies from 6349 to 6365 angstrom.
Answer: 13.02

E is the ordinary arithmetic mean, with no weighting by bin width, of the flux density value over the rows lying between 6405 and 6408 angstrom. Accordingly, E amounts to 14.0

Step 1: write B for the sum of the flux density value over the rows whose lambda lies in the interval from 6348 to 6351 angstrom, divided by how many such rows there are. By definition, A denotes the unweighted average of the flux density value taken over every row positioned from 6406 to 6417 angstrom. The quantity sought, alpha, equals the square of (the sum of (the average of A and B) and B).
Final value 692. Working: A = 13.9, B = 12.9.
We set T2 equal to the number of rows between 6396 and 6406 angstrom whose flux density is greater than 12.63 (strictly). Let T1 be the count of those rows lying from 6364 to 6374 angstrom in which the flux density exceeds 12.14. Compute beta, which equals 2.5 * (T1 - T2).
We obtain 0.0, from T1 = 6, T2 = 6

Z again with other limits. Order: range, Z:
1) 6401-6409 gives 2.64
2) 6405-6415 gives 2.65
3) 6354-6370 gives 2.55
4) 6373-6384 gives 2.53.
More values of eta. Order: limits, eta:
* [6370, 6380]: 12.86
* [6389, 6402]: 13.76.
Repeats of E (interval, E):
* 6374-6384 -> 11.9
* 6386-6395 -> 11.3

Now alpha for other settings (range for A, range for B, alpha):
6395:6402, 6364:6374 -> 650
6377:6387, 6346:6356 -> 612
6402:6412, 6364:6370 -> 661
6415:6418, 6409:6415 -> 749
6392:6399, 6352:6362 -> 596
